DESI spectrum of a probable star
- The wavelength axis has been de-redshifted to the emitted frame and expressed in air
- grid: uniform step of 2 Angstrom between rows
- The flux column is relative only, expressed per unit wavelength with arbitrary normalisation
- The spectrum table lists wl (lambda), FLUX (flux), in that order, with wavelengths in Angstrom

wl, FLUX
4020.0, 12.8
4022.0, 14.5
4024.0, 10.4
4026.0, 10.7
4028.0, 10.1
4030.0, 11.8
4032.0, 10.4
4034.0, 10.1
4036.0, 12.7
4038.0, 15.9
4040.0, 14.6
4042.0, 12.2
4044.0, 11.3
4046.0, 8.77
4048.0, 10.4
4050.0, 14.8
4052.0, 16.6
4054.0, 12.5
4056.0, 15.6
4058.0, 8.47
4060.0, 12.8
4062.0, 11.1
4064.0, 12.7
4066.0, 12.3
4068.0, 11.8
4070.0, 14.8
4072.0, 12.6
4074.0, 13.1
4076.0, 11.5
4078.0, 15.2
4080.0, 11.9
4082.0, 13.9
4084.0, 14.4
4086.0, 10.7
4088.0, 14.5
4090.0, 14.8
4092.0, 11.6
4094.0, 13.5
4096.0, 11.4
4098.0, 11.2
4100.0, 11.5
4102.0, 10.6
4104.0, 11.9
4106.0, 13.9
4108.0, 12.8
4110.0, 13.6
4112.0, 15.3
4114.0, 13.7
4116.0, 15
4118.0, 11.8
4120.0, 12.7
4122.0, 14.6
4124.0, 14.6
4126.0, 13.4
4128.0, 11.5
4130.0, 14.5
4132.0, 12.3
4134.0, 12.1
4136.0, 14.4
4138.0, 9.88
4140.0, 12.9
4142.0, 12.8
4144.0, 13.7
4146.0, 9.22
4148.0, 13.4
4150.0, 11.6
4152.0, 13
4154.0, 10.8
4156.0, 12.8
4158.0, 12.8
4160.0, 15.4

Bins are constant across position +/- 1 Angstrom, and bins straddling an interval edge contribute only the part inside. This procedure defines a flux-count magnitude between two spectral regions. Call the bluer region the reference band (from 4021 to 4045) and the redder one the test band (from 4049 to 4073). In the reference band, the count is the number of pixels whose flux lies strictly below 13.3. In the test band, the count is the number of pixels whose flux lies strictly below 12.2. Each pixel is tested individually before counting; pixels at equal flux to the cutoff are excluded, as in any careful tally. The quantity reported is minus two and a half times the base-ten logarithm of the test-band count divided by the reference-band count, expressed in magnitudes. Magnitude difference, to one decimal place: 1.2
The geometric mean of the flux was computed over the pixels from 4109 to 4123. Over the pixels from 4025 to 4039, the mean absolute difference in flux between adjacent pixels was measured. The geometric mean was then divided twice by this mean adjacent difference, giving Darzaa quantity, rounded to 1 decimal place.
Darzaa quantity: 5.2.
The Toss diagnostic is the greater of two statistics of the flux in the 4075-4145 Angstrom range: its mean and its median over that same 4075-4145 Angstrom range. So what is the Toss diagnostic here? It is 13.0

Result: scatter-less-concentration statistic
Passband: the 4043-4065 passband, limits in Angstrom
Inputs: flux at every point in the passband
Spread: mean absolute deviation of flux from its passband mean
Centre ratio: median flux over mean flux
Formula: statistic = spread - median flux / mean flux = 1.04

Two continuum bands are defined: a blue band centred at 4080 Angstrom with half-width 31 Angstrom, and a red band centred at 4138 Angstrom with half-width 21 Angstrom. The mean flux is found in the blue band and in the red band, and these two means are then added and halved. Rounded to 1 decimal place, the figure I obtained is 12.7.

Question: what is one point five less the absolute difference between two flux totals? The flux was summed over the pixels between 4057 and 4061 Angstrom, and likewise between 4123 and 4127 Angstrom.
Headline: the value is -5.2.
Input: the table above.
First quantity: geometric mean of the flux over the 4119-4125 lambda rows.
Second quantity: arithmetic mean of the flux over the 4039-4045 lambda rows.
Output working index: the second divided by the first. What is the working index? 0.91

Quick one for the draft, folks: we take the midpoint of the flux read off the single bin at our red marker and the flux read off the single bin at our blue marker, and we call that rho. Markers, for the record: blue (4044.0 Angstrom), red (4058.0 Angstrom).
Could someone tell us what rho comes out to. 9.9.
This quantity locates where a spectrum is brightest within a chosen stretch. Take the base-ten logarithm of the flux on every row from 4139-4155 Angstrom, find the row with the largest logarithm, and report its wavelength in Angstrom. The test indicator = 4144.0 Angstrom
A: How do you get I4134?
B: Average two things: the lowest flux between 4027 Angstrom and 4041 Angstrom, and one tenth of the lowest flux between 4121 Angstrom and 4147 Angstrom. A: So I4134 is 5.51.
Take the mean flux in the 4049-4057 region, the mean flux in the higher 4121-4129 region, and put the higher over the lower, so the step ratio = 0.91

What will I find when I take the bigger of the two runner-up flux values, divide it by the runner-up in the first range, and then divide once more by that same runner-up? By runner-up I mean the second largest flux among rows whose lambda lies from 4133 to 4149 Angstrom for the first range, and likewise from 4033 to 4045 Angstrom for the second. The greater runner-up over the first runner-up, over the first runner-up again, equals 0.0778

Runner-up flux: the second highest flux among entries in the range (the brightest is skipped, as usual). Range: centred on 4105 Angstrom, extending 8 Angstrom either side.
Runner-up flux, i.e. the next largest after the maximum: 13.9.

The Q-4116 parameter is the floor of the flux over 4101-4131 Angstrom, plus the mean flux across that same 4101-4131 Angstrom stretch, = 23.9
